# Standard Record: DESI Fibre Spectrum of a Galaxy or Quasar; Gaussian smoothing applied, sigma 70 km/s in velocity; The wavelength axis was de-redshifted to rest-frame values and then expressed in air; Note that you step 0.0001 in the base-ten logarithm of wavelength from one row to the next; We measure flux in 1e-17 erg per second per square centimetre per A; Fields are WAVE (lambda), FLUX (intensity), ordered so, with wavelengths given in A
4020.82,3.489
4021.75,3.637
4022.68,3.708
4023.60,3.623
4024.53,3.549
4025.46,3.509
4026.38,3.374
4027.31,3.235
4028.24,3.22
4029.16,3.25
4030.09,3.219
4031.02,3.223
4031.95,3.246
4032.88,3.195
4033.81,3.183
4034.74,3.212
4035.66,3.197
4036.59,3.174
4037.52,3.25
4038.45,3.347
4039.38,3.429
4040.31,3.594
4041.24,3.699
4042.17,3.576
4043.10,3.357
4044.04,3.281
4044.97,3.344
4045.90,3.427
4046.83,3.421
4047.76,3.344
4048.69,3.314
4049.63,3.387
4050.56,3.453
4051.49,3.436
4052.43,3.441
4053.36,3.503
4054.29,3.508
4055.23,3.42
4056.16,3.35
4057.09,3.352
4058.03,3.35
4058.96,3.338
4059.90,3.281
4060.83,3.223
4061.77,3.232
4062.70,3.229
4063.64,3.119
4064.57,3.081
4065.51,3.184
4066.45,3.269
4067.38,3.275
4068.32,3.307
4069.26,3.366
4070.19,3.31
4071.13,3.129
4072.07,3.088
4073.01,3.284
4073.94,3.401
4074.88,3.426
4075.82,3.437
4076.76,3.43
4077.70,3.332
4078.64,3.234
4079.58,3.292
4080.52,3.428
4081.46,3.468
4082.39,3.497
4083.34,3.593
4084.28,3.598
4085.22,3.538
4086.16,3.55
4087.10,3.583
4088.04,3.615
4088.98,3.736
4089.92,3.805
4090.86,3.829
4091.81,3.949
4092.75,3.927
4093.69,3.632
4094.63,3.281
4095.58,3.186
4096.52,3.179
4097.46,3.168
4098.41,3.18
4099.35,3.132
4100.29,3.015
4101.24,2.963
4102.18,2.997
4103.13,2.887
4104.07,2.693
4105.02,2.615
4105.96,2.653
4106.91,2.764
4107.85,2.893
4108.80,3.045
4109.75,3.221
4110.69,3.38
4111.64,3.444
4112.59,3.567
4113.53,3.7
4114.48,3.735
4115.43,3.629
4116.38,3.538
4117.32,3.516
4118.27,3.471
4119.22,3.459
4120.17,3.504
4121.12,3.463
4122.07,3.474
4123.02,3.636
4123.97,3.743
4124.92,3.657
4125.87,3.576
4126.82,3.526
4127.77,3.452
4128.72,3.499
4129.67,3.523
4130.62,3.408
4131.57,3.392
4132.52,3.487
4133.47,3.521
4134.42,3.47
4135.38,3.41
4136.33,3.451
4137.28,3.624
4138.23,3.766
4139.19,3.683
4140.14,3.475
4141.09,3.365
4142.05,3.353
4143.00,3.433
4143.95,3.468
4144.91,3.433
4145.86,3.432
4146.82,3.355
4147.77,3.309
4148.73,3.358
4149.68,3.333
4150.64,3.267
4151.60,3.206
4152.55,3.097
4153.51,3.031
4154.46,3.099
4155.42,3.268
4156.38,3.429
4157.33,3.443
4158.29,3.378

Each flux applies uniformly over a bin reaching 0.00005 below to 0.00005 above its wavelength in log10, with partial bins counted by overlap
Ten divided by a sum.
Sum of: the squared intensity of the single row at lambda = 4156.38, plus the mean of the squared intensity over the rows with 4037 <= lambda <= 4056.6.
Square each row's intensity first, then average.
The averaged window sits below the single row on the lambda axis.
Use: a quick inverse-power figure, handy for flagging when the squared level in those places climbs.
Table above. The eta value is 0.426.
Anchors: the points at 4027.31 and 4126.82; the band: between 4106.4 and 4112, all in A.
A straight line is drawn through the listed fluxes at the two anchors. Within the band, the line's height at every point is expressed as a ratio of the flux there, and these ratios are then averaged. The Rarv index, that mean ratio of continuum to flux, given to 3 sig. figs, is 1.12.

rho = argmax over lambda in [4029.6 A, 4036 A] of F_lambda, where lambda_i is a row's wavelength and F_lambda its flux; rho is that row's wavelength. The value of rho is 4031.95 A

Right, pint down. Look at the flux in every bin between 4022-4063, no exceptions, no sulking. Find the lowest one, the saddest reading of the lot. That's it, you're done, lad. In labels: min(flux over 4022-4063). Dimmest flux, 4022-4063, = 3.174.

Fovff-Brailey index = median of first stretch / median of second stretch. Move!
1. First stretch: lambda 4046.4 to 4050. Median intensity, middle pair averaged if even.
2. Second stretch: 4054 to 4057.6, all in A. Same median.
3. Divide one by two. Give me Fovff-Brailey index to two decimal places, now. 0.99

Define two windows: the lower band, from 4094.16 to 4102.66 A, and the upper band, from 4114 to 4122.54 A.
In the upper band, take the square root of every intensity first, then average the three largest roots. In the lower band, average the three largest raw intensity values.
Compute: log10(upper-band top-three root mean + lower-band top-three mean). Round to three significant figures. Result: 0.709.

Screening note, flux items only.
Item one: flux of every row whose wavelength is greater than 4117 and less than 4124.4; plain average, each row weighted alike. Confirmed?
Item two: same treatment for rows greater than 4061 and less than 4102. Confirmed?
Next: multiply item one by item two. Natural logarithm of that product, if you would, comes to 2.48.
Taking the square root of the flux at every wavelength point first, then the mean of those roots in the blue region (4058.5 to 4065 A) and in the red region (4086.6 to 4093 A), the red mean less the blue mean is 0.15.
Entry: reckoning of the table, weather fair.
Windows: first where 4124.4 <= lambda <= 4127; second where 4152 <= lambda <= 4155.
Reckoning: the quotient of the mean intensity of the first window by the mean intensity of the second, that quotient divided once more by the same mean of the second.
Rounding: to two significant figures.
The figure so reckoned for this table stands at 0.38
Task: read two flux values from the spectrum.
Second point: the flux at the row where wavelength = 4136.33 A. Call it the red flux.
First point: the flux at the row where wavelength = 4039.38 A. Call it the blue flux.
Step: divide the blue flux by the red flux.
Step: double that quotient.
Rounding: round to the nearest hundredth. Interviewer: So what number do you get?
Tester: 1.99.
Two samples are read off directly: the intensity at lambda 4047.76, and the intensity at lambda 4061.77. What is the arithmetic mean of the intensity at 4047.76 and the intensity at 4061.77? 3.29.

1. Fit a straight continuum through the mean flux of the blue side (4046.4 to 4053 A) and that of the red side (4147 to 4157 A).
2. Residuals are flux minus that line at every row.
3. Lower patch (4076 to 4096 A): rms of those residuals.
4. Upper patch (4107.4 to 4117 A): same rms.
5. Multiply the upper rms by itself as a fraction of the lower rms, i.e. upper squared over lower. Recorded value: 0.29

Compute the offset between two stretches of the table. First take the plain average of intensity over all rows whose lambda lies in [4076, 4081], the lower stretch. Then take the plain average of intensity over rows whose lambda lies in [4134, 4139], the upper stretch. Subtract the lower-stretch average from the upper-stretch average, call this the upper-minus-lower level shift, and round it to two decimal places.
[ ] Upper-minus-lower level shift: 0.20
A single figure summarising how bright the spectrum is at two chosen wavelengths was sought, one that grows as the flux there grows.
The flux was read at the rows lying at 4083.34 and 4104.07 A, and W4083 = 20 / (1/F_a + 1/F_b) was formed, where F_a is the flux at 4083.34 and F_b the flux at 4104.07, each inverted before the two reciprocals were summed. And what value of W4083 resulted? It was 30.8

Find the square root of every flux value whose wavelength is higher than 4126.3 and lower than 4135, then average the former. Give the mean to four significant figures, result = 1.864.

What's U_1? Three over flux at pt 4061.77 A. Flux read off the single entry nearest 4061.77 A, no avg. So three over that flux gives 0.93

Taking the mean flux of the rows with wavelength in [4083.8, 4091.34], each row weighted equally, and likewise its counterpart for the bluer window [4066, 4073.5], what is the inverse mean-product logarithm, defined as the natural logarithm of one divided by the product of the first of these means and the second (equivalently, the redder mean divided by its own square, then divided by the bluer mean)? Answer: -2.48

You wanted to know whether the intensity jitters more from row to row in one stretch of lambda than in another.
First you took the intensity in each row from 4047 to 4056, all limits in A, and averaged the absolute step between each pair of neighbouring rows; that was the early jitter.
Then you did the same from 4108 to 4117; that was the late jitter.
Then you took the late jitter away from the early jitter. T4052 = -0.07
